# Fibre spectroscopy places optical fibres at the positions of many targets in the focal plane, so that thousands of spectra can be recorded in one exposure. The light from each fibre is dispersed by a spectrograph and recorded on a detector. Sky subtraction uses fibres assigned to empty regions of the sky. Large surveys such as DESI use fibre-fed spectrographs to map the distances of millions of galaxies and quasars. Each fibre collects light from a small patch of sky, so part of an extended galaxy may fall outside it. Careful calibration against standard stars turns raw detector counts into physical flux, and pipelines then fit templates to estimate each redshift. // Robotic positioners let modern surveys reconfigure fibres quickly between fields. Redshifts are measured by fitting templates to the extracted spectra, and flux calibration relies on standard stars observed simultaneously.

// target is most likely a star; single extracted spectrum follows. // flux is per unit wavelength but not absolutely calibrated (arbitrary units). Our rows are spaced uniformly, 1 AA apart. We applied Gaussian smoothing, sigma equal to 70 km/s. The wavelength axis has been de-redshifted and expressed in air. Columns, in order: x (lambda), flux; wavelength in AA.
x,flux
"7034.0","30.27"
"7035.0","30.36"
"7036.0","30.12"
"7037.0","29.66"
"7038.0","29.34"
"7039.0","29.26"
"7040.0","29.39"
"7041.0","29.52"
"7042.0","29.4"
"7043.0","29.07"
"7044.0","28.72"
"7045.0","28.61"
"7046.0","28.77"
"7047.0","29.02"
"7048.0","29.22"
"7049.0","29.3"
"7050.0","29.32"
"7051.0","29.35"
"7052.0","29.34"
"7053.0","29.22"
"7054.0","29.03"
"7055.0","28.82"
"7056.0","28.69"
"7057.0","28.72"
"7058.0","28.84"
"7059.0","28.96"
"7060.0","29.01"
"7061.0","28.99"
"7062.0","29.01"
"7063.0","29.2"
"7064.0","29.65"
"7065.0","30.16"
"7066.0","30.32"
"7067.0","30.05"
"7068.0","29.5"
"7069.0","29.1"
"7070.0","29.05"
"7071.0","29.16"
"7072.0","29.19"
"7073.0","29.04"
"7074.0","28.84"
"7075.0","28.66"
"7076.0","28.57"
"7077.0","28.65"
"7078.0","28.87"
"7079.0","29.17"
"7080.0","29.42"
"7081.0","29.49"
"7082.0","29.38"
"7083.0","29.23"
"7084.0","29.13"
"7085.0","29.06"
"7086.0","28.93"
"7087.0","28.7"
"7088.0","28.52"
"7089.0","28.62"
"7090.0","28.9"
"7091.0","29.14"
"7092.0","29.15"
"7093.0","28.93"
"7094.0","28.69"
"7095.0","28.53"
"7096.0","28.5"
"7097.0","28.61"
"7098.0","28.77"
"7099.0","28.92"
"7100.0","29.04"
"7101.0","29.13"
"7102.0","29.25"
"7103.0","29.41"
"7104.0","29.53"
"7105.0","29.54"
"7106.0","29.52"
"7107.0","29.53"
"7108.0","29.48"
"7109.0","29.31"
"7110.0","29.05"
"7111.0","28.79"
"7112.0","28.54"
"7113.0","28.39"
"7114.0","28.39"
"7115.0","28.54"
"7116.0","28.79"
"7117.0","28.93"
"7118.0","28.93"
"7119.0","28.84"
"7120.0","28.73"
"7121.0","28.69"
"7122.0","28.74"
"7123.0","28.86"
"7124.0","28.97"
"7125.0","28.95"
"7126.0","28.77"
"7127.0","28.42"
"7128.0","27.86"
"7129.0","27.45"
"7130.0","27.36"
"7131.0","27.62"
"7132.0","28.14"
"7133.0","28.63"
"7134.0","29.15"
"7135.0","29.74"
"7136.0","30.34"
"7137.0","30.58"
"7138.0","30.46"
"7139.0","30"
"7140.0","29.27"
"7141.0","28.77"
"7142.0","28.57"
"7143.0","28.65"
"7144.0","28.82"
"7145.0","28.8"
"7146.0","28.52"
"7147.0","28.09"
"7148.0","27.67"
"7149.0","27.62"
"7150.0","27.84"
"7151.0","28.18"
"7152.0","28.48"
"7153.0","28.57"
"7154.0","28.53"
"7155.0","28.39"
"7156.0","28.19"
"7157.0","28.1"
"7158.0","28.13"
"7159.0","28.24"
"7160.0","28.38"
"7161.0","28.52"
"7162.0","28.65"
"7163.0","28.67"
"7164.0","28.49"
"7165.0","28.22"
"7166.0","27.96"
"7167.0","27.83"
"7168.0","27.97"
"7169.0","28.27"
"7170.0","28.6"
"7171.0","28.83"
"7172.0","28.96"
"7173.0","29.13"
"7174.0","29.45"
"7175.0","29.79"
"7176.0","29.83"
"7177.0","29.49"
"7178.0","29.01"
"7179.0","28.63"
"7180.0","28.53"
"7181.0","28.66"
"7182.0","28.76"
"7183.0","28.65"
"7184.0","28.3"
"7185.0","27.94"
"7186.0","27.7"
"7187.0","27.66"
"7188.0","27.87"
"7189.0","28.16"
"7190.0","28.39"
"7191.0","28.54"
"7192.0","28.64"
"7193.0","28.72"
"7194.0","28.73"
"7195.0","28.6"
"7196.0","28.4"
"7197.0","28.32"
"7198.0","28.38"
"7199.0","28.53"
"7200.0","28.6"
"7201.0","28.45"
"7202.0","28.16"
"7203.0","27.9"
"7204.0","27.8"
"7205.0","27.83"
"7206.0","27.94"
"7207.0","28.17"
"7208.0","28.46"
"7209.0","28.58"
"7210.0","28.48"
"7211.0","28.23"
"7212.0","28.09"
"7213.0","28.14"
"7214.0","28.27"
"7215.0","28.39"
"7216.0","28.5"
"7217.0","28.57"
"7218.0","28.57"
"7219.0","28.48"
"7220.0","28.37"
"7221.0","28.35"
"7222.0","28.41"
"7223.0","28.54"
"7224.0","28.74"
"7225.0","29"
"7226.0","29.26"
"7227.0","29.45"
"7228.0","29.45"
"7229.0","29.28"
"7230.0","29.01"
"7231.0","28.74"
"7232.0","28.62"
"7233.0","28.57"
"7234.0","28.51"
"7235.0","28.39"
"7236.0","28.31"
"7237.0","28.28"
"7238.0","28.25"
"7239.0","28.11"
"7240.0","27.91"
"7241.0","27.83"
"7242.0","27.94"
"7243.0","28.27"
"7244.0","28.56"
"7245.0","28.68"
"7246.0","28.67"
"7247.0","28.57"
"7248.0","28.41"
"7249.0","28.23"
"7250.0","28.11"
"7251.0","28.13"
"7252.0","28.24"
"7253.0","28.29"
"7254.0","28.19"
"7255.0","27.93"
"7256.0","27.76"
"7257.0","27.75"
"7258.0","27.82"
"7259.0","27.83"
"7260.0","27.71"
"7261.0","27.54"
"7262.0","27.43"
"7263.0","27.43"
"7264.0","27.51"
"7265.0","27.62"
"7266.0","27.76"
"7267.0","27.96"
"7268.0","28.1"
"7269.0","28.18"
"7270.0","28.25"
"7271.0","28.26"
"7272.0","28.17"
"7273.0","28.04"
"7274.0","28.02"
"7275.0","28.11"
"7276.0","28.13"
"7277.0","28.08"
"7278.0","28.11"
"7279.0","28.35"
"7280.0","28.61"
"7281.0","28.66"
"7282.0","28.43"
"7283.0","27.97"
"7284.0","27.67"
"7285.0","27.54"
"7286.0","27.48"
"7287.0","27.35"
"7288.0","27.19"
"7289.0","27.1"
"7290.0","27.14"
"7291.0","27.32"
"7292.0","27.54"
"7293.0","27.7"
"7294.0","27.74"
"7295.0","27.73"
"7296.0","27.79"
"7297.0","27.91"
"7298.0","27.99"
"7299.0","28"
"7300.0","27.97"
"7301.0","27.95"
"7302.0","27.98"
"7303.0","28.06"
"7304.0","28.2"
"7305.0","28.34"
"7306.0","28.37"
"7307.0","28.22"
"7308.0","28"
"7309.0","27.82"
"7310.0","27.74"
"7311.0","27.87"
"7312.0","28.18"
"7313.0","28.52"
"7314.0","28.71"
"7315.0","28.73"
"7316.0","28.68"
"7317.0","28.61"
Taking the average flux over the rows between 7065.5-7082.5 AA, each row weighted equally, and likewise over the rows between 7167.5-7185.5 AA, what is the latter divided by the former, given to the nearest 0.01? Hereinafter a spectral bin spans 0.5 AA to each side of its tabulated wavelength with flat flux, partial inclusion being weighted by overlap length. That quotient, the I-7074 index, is 0.99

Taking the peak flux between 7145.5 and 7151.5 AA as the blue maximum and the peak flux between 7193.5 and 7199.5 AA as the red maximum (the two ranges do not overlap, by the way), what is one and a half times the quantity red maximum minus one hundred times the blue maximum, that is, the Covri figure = -4235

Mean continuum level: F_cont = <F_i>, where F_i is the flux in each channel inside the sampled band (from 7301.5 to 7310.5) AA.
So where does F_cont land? 28.1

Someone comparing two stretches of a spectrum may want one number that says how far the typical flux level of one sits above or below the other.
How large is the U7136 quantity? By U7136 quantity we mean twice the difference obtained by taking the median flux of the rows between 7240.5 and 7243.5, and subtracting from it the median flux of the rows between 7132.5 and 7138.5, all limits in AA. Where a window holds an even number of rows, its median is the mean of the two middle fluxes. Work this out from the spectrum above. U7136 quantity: -4.2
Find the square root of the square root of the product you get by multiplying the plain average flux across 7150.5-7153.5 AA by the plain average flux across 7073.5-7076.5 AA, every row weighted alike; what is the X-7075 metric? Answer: 5.34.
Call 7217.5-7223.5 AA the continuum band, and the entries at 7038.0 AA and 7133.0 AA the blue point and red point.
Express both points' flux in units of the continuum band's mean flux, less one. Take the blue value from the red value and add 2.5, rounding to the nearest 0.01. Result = 2.48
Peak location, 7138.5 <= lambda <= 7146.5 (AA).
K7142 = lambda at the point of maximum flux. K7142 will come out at 7139.0 AA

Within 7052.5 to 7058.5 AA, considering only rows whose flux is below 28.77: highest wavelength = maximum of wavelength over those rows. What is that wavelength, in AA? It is 7057.0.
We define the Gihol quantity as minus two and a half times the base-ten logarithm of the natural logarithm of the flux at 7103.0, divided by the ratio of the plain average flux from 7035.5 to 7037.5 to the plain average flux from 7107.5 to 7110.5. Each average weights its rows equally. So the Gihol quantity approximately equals -1.30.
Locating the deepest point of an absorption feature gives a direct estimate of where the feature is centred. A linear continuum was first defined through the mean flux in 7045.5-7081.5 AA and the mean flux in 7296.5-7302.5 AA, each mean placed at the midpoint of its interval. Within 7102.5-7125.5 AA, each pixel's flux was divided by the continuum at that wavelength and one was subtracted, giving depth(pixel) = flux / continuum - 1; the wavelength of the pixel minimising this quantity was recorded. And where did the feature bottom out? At 7113.0 AA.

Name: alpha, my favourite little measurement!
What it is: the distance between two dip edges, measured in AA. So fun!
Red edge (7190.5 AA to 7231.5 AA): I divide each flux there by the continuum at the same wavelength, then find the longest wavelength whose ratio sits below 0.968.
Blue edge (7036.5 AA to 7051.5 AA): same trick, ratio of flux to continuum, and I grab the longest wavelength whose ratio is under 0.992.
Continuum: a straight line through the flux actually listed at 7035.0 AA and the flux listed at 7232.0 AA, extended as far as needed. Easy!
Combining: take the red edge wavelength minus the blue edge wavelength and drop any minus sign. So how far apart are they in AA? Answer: 154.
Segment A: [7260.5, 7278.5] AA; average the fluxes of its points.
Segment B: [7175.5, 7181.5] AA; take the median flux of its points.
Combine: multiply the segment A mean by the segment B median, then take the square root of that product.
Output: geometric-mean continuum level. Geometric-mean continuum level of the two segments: 28.4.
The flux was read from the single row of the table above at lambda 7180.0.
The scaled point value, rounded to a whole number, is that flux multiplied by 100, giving 2853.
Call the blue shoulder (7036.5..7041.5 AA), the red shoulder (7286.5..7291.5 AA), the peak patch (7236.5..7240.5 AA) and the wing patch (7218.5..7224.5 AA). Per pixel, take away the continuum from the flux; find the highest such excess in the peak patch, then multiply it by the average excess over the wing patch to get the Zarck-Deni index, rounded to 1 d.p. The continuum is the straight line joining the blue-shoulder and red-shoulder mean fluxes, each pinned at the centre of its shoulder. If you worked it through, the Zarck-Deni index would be 0.4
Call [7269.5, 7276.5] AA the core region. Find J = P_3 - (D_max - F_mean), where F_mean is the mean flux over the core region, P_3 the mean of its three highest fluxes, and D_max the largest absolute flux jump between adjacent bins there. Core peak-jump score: 56.2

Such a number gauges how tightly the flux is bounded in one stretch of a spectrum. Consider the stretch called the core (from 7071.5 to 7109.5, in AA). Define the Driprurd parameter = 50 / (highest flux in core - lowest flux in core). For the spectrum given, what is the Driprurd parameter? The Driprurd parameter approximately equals 48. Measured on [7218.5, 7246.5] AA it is 31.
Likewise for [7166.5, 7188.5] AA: 23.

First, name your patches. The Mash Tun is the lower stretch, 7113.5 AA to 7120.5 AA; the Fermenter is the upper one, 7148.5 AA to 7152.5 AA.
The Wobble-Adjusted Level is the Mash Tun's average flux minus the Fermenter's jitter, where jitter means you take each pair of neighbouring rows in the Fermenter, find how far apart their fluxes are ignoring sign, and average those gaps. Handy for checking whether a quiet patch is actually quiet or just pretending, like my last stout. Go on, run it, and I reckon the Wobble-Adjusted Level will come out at 28.45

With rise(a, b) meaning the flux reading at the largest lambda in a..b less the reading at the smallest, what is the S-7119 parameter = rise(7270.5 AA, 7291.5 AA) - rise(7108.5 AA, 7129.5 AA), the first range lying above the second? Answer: 0.92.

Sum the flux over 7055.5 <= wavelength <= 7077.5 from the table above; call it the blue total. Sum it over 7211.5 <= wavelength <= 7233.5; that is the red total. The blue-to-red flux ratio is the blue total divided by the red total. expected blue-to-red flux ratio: 1.02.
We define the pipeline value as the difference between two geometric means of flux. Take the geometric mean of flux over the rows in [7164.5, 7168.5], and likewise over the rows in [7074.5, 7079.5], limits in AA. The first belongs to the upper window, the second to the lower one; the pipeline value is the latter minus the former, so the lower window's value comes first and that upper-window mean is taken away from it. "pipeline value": 0.8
